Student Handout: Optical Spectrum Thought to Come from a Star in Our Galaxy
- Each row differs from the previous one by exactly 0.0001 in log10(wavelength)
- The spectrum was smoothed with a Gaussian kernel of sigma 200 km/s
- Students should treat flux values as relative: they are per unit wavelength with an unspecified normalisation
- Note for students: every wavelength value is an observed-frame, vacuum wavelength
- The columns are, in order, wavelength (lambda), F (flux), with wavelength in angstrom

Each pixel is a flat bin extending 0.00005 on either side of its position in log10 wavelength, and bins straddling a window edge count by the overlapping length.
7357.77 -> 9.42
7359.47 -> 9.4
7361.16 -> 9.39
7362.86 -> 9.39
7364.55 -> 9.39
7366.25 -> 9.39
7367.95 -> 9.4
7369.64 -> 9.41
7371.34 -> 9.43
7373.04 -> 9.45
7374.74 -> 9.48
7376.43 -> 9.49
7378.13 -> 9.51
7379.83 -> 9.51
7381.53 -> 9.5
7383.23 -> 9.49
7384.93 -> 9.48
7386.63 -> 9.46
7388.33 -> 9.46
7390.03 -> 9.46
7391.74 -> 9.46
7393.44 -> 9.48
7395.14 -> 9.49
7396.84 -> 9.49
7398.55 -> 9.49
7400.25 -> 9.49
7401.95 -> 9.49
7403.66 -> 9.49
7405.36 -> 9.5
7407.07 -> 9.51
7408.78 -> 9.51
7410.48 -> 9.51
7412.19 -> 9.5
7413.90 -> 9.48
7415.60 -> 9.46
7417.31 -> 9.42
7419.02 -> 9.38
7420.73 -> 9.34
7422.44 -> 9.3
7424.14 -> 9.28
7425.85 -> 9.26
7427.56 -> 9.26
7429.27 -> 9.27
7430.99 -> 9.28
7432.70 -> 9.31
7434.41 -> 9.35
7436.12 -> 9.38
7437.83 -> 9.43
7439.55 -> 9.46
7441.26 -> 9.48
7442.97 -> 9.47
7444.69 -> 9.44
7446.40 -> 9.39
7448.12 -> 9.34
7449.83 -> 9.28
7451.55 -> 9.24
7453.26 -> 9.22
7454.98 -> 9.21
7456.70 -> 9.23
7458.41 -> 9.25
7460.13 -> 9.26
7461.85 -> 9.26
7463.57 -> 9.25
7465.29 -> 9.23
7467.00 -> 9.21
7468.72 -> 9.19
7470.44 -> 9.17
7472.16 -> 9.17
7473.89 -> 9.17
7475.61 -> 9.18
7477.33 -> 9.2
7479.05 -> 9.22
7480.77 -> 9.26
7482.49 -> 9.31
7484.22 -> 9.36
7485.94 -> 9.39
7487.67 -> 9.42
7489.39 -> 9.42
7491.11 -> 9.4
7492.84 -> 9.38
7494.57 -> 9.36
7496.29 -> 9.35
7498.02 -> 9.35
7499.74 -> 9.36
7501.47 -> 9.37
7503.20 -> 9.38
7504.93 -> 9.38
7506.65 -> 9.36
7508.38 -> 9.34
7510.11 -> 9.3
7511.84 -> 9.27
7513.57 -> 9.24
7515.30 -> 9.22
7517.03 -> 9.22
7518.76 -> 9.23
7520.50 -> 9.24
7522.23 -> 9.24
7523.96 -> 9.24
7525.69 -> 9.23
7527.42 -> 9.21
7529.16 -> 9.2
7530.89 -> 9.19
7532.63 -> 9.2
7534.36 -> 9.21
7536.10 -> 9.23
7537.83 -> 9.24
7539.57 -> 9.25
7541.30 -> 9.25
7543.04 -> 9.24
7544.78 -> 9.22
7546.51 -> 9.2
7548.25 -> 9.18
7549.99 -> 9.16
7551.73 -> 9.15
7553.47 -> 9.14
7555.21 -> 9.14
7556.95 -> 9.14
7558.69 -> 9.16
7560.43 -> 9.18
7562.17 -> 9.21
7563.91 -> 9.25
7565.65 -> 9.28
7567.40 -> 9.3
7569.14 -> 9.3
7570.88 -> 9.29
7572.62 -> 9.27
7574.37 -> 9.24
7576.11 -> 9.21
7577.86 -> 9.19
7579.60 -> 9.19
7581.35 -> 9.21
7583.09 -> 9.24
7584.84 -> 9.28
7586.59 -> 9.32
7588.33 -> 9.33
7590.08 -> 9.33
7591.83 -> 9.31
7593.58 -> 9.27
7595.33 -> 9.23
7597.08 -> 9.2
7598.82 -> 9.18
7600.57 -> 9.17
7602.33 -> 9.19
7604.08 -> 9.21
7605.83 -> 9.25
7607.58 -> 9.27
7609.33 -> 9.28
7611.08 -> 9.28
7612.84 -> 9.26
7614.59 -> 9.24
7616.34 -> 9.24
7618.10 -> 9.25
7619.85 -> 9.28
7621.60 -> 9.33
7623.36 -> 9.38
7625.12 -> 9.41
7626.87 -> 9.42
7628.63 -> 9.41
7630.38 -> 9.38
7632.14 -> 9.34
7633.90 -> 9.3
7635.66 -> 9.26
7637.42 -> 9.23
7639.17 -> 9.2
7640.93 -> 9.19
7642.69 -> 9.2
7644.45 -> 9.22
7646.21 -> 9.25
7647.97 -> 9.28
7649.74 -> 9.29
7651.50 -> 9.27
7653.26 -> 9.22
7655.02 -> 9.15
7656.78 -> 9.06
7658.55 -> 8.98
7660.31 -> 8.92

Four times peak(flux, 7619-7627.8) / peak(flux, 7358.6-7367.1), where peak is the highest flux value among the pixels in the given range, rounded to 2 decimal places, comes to 4.01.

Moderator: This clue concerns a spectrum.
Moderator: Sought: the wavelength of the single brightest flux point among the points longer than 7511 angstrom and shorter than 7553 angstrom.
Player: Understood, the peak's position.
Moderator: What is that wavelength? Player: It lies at 7511.84 angstrom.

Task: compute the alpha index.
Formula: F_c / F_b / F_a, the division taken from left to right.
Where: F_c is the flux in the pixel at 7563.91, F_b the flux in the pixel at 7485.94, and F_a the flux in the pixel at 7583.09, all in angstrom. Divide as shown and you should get 0.107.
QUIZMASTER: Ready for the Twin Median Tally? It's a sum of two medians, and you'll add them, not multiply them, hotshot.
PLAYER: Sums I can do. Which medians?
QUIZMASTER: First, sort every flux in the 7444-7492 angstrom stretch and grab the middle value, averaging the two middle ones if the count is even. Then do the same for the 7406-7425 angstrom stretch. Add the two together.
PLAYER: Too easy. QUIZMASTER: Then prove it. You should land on 18.7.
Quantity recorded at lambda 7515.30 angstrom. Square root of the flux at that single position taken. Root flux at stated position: 3.04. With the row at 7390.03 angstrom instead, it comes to 3.08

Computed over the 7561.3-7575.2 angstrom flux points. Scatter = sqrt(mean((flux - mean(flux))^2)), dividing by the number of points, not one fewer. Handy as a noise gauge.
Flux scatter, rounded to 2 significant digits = 0.030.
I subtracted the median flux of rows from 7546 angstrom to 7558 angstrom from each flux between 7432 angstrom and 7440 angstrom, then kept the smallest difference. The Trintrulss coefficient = 0.16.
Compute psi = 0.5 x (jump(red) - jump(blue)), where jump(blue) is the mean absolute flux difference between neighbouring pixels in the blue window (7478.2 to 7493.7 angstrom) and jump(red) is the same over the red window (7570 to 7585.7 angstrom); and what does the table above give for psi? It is -0.003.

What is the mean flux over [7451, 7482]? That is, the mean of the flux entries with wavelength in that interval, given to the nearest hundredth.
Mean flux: 9.22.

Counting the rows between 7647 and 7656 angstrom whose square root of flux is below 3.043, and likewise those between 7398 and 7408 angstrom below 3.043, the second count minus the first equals -2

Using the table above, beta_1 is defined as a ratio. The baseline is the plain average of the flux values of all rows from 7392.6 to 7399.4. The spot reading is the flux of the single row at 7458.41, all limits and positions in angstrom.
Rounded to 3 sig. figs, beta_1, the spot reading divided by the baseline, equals 0.975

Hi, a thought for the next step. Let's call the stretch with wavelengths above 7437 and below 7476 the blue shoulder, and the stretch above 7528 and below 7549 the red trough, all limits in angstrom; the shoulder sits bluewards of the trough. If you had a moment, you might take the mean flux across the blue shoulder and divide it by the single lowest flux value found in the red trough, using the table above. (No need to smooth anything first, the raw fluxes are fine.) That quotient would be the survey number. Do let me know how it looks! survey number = 1.01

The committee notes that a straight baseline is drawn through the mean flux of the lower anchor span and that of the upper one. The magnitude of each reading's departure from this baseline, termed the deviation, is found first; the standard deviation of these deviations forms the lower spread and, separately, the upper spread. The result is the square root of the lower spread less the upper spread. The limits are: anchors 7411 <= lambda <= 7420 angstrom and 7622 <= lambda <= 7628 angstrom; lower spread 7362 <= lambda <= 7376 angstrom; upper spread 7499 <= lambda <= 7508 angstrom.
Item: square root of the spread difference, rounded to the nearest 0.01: 0.12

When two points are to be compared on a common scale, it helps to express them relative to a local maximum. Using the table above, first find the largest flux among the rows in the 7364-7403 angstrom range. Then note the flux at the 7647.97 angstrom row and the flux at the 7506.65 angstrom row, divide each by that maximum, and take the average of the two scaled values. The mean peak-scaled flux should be 0.980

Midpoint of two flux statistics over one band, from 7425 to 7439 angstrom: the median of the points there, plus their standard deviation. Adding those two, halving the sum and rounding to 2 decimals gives 4.68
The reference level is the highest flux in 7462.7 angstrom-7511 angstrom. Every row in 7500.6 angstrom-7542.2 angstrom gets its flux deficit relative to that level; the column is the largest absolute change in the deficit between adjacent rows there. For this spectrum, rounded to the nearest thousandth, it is 0.040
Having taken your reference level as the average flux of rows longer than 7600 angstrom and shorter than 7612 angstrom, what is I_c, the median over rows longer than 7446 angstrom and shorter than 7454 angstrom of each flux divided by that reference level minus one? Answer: 0.005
